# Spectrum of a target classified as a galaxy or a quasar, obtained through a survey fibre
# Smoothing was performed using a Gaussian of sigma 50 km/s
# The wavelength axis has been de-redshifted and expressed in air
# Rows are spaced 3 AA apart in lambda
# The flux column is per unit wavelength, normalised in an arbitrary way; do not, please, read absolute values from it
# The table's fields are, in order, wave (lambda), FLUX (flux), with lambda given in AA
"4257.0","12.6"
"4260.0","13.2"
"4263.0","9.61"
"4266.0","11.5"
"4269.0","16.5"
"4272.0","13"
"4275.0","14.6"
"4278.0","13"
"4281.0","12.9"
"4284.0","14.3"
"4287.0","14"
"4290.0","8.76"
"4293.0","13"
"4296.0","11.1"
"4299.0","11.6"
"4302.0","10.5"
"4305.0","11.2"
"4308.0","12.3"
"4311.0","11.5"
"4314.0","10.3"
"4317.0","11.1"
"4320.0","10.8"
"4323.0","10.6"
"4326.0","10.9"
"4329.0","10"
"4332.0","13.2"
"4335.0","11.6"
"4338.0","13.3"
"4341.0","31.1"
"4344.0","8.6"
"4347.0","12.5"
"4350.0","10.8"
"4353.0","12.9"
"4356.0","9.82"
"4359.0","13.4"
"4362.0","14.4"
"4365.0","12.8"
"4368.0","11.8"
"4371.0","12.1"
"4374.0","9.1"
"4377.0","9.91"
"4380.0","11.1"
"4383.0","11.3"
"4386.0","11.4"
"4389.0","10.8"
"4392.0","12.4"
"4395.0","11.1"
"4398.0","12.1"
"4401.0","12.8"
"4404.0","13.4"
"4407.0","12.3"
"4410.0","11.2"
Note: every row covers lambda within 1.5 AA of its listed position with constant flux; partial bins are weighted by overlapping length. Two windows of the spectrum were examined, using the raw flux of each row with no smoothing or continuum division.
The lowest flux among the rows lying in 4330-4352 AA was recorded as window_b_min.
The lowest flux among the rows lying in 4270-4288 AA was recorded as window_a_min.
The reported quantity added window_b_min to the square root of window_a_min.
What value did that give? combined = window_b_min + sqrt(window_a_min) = 12.2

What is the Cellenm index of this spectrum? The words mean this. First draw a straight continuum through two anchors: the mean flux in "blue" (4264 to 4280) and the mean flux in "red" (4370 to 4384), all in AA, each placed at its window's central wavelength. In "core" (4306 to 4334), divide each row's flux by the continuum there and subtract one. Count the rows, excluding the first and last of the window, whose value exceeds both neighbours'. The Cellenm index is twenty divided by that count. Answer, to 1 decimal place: 10.0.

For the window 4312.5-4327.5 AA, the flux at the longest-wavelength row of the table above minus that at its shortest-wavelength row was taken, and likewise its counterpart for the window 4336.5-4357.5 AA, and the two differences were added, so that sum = -2.9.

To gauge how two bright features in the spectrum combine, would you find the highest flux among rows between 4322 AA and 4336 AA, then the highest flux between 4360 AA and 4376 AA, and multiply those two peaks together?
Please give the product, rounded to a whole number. 190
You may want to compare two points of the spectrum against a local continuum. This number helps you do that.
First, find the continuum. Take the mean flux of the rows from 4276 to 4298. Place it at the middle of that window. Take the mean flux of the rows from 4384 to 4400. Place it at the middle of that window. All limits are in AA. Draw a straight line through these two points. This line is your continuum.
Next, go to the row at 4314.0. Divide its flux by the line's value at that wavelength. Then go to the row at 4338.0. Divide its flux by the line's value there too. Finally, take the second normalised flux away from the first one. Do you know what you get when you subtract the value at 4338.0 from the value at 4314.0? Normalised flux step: -0.26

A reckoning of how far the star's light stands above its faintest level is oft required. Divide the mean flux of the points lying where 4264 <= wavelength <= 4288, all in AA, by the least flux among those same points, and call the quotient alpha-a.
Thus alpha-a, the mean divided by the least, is 1.19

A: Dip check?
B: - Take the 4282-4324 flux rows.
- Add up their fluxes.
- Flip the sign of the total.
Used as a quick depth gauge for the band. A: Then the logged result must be -161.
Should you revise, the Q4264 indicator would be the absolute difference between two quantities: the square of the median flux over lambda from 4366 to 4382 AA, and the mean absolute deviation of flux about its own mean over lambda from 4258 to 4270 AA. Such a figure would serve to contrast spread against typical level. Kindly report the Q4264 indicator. 121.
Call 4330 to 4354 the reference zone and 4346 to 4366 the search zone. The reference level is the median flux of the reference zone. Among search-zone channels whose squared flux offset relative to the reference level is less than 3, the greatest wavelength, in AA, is 4365.0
